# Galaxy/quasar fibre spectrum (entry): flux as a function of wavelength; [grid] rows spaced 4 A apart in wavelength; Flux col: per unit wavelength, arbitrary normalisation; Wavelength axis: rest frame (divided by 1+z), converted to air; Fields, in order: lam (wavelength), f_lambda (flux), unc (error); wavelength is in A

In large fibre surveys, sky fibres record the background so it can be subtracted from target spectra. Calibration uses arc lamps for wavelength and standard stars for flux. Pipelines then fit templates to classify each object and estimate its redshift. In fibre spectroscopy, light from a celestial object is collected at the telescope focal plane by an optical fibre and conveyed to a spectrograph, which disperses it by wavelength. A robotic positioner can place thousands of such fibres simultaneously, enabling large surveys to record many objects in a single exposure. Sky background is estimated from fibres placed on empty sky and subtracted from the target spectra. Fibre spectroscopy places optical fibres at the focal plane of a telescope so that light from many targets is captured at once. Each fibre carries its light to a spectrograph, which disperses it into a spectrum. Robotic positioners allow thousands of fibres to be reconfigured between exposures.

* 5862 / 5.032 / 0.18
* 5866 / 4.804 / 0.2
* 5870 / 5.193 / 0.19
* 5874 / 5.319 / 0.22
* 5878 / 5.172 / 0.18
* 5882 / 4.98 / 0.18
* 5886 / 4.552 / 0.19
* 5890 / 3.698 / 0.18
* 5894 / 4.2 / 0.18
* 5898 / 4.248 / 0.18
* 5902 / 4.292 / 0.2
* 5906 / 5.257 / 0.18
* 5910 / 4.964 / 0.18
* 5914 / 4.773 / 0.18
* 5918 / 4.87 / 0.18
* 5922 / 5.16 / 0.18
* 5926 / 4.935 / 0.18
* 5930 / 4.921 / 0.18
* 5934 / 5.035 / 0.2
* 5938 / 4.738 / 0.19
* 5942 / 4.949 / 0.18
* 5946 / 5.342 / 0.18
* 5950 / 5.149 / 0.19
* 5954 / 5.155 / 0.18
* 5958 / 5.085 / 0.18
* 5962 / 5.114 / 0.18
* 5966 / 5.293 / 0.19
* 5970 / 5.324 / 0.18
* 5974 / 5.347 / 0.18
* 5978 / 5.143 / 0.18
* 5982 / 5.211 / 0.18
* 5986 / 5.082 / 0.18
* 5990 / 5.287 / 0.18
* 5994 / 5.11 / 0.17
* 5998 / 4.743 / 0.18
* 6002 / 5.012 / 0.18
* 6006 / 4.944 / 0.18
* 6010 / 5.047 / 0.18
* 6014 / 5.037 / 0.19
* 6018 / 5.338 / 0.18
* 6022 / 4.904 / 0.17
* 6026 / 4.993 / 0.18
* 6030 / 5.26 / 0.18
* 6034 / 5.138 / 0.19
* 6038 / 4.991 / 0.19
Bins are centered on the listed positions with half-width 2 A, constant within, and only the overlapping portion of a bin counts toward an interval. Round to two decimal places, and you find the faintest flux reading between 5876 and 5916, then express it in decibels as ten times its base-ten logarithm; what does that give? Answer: 5.68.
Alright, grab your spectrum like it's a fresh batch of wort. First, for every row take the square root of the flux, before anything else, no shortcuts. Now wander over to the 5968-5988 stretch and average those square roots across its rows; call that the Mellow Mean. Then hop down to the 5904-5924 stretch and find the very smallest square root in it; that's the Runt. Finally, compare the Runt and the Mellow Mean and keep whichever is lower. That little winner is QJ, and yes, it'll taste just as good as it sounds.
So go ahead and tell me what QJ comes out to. 2.18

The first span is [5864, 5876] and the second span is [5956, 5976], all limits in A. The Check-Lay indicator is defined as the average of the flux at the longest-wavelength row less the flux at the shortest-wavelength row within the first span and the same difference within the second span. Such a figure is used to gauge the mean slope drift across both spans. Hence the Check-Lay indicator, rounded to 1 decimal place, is 0.4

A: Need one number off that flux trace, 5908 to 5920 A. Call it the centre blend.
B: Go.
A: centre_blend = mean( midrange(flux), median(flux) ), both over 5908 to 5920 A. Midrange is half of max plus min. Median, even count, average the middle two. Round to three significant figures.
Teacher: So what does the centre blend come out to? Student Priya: 4.87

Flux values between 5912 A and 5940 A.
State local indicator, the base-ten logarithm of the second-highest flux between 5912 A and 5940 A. 0.702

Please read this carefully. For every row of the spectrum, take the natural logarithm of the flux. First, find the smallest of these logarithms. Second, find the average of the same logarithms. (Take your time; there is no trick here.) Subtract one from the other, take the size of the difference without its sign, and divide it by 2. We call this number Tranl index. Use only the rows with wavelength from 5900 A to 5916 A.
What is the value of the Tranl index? 0.057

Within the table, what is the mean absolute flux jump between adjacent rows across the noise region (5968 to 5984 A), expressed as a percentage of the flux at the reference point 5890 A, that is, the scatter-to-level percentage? 3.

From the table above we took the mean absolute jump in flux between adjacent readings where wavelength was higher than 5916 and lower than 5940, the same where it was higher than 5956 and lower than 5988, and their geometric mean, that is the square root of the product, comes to 0.13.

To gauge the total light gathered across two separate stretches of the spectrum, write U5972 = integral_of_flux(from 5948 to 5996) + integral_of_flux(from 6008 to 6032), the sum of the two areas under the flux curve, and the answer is 372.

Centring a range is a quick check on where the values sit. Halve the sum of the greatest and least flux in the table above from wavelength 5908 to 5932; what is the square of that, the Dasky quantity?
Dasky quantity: 24.7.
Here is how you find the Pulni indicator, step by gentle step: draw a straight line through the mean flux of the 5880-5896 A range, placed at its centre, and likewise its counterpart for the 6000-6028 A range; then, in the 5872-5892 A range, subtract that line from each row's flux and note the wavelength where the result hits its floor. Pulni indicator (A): 5890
